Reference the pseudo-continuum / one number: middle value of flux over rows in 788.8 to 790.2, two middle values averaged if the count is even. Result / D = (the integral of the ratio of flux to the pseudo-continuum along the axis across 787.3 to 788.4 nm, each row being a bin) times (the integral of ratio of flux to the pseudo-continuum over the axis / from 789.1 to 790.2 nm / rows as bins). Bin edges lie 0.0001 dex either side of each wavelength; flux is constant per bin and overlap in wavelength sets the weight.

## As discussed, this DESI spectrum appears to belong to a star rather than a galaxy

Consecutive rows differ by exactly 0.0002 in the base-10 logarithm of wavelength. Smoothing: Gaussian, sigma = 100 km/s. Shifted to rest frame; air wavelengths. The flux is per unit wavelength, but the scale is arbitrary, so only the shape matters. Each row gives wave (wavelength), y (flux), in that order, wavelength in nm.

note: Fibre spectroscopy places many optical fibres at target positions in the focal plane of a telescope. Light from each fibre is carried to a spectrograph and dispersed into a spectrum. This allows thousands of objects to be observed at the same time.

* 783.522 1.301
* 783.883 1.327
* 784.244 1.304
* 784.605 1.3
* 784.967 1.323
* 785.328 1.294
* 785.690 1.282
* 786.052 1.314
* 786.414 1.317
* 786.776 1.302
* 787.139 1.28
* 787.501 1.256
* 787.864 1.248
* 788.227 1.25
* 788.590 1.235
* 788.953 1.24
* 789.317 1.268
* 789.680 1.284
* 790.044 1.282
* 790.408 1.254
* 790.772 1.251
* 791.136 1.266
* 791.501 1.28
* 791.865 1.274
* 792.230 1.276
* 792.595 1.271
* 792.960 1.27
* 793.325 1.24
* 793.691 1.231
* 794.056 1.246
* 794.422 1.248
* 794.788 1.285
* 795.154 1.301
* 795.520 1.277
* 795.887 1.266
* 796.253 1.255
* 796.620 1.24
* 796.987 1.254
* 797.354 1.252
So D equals 1.19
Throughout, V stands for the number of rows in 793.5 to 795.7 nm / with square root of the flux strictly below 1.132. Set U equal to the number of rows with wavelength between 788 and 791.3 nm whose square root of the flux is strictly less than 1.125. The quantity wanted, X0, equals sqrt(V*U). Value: 4.5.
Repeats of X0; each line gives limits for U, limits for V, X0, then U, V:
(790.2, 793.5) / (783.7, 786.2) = 0.0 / 3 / 0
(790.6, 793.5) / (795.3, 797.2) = 3.2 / 2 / 5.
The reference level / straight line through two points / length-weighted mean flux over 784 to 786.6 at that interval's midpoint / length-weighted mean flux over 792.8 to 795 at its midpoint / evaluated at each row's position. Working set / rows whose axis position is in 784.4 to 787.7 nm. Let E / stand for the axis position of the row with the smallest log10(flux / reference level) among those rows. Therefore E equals 787.501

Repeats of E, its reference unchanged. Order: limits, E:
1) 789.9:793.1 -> 790.772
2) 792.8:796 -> 793.691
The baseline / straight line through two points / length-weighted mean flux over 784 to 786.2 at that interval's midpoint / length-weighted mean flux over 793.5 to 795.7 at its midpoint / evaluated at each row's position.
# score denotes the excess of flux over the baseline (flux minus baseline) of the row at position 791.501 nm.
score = 0.0028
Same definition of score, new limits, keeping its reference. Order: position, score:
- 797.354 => -0.0014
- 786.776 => 0.0055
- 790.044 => -0.0012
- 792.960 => -0.0013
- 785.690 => -0.0189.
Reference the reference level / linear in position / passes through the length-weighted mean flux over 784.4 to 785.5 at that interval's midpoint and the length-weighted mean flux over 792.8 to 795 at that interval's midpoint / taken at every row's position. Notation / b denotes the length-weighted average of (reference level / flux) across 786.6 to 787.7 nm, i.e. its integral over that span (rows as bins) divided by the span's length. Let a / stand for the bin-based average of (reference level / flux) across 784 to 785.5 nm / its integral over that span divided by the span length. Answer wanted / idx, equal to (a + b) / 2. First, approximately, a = 1.001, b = 1.01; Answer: 1.01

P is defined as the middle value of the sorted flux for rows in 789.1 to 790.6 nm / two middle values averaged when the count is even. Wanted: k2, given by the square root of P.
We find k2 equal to 1.13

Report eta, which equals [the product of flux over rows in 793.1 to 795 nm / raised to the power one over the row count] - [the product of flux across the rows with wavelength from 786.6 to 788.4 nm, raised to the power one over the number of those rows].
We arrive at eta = -0.017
